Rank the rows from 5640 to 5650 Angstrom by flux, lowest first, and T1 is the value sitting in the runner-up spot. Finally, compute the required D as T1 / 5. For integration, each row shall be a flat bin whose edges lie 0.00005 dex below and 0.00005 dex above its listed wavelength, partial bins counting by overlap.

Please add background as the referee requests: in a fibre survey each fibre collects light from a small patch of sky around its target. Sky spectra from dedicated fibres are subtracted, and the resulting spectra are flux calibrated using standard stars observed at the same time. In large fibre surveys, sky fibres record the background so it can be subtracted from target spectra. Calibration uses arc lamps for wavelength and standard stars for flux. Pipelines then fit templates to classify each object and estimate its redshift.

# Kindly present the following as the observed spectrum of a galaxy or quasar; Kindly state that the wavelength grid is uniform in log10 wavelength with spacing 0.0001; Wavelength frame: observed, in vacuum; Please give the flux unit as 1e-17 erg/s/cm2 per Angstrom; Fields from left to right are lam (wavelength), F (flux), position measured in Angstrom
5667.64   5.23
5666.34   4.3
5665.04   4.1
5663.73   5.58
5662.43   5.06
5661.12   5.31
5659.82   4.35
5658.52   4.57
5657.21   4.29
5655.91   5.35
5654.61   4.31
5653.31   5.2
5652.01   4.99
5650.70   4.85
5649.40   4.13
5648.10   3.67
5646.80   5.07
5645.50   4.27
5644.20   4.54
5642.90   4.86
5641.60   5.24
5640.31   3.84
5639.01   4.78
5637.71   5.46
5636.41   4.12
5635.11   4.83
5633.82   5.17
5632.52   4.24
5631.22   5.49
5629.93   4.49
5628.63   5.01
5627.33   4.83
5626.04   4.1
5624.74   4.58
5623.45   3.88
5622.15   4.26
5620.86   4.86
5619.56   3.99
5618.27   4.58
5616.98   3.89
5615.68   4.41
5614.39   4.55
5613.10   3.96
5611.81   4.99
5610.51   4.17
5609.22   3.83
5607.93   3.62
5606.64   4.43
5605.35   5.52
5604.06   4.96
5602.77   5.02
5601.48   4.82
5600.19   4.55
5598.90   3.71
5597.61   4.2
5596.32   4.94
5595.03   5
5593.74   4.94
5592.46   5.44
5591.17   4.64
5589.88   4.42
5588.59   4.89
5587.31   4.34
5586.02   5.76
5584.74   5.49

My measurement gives 0.77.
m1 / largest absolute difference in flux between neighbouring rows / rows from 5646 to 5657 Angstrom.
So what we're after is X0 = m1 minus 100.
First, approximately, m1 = 1.40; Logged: -98.6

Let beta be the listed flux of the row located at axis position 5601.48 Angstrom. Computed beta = 4.82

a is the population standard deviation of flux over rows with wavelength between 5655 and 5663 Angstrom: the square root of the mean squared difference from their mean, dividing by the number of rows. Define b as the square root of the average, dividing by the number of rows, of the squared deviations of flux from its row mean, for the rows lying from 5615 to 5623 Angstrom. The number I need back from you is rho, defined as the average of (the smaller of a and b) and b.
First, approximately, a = 0.44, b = 0.333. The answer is 0.333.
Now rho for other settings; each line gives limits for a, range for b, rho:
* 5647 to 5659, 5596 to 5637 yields 0.497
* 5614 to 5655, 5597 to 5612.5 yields 0.528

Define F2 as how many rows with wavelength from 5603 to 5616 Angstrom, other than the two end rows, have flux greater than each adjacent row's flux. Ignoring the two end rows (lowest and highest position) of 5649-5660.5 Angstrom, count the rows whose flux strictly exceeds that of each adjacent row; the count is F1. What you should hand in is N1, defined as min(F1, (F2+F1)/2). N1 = 3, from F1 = 3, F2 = 3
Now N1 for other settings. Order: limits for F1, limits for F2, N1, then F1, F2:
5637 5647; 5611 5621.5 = 1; 1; 2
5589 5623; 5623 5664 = 8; 8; 11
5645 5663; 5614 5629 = 4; 5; 3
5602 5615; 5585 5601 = 2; 2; 3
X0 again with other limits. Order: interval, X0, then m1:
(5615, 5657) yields -98.6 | 1.40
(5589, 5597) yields -99.2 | 0.80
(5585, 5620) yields -98.6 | 1.42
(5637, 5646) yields -98.6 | 1.40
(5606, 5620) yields -99.0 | 1.03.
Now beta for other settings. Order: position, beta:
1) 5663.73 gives 5.58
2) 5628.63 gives 5.01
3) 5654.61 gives 4.31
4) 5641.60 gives 5.24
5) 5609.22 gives 3.83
